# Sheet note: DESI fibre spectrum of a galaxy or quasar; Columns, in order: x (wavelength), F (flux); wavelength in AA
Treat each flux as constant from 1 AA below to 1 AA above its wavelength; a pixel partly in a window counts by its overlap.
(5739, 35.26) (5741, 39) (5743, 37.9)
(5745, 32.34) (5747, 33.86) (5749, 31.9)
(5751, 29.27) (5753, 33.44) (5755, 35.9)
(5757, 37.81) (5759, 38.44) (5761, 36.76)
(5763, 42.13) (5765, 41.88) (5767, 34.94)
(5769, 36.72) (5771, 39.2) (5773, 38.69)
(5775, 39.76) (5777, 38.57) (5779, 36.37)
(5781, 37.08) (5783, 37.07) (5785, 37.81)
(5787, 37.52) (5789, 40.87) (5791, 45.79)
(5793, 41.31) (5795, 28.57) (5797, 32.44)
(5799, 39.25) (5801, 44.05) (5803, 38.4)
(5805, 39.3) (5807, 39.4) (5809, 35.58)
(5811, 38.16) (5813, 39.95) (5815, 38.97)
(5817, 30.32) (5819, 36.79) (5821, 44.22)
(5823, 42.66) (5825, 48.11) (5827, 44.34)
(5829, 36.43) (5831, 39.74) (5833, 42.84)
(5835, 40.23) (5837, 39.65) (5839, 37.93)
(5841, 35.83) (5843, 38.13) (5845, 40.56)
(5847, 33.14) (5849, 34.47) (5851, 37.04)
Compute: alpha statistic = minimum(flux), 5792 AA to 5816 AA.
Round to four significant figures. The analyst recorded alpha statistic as 28.57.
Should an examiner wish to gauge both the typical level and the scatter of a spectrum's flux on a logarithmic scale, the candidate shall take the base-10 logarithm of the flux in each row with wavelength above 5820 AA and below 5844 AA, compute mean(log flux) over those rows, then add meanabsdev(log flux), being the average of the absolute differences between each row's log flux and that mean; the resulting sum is 1.64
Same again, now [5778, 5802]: 1.62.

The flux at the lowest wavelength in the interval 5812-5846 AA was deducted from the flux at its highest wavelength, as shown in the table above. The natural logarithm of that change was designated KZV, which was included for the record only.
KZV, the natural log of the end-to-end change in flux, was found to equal -0.49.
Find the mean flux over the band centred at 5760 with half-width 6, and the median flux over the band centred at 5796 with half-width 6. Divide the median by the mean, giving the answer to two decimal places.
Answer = 1.04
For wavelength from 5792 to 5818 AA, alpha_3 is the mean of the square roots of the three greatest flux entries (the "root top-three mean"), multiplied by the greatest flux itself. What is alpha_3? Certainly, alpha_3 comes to 285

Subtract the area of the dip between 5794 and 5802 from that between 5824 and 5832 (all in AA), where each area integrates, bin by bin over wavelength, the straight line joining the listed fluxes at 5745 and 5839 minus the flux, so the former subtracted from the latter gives -34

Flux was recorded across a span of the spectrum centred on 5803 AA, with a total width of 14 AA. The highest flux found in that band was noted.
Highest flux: 44.05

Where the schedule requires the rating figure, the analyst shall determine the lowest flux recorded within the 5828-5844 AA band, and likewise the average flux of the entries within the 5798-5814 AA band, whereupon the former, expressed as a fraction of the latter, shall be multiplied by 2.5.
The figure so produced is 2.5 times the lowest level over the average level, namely 2.28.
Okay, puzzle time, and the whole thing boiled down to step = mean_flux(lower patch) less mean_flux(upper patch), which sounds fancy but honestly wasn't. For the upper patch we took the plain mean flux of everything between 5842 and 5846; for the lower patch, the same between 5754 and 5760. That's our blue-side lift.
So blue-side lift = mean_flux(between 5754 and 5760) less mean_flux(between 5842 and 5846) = -2.0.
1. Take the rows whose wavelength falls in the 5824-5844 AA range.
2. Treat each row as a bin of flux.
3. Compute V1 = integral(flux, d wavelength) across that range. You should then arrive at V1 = 806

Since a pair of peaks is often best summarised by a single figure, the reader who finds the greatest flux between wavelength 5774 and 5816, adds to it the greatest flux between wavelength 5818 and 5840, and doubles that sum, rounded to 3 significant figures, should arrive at 188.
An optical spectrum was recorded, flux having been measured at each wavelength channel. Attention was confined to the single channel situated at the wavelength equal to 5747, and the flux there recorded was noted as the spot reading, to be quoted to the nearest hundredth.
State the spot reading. 33.86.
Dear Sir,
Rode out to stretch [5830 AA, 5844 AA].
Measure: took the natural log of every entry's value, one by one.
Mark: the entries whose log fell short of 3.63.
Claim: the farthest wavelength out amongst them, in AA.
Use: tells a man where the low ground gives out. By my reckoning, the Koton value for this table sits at 5841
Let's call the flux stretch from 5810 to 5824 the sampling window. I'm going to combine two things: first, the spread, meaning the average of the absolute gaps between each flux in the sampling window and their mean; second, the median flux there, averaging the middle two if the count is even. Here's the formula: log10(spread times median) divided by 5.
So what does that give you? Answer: 0.42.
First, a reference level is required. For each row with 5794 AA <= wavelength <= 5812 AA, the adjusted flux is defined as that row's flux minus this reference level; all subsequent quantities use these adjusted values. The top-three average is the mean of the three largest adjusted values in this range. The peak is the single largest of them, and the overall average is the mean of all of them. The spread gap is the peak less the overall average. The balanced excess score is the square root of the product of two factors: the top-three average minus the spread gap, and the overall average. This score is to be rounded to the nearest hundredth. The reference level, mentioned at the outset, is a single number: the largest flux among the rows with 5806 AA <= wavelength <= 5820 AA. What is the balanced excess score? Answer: 3.98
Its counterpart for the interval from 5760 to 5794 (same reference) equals 1.85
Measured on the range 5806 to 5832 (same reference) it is 1.02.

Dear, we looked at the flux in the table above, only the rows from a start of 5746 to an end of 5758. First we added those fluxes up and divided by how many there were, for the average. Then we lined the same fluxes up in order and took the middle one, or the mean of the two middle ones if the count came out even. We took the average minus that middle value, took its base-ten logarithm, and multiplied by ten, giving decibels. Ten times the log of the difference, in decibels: -13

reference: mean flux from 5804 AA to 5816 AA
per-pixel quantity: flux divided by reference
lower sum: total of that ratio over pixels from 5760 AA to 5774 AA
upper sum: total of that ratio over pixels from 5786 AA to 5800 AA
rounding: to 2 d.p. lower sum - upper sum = 0.12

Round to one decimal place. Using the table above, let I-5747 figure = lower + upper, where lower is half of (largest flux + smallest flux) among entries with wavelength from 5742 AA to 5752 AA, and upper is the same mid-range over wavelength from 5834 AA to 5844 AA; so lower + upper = 71.6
